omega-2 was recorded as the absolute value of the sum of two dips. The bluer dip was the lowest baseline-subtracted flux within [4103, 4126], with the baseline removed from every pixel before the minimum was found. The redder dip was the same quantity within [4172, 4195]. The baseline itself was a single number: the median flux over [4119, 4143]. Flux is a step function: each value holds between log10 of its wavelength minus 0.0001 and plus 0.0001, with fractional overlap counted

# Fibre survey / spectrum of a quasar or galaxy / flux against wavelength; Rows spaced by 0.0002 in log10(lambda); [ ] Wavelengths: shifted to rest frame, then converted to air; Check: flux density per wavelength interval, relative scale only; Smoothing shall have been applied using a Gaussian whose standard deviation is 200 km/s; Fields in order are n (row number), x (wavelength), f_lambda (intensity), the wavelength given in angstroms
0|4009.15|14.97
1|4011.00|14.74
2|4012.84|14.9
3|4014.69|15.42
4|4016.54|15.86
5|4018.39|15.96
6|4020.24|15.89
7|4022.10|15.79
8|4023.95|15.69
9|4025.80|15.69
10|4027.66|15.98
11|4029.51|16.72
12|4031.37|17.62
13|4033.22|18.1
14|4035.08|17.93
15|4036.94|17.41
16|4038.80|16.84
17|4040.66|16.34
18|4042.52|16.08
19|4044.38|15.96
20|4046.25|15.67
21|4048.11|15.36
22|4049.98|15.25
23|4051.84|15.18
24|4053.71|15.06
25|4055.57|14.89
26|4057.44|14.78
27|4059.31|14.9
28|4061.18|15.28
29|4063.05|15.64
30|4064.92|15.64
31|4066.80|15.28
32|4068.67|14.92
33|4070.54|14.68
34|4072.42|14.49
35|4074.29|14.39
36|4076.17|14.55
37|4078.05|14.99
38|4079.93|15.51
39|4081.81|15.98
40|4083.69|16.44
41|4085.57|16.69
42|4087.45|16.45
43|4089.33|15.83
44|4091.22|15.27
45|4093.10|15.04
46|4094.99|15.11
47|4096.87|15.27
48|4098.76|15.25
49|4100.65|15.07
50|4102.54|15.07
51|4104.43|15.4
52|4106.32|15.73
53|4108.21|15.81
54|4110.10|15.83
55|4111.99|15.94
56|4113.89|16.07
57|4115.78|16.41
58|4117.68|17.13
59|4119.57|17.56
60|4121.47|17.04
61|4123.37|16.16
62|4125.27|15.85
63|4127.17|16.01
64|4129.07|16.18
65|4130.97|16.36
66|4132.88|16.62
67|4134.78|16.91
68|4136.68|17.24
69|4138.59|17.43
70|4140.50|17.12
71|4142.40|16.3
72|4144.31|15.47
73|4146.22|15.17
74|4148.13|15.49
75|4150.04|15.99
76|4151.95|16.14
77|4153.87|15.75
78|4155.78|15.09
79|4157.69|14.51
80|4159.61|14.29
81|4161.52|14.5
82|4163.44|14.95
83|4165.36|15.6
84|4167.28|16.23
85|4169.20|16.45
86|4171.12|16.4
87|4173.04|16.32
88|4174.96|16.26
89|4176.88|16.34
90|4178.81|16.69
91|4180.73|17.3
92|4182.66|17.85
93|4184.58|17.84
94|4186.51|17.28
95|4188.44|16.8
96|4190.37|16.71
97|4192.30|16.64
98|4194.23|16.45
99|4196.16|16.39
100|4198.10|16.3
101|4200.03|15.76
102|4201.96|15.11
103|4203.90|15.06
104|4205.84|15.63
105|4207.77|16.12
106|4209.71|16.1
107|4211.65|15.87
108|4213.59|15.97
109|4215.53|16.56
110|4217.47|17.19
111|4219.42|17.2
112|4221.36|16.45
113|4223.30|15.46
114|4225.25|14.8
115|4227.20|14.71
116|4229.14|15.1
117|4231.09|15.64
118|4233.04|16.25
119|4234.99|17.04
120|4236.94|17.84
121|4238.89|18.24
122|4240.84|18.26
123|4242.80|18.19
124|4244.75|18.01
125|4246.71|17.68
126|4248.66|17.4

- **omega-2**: 1.6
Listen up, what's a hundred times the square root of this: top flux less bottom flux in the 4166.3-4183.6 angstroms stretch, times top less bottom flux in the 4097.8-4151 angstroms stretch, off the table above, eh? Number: 201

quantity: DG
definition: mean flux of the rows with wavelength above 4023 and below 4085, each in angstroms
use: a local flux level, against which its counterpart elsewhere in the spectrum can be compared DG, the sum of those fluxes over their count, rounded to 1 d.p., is 15.7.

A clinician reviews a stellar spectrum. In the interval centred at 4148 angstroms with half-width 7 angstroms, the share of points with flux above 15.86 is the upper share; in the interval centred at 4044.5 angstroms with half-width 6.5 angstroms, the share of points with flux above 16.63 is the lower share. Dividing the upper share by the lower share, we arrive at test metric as 3.0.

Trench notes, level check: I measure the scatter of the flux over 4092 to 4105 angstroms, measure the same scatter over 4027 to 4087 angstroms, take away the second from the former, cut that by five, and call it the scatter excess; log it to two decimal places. -0.18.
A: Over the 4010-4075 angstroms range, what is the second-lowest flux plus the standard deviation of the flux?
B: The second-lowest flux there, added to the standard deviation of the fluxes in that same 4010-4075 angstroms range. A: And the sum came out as 15.4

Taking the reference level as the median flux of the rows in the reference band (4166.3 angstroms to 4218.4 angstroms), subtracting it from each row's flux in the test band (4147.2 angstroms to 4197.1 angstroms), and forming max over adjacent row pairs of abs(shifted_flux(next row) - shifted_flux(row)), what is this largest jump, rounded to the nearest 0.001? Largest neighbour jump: 0.660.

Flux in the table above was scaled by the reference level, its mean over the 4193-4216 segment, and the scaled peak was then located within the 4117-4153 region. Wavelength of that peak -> 4119.57 angstroms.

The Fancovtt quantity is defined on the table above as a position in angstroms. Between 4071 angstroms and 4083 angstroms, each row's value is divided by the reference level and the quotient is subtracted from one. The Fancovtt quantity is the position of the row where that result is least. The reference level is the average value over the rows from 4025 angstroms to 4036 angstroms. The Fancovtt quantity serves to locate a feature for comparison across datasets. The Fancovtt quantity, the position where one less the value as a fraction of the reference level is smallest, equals 4081.81 angstroms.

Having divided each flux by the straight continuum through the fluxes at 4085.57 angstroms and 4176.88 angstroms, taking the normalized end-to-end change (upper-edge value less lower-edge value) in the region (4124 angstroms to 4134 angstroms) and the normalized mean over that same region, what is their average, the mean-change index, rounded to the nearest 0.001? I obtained 0.515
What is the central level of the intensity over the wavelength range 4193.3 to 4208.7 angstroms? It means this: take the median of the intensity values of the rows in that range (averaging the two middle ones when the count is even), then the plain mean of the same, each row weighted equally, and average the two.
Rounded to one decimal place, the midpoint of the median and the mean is 15.9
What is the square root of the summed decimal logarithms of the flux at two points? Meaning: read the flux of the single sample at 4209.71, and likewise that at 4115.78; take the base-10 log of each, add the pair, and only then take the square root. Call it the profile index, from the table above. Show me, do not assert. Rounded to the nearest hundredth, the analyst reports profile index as 1.56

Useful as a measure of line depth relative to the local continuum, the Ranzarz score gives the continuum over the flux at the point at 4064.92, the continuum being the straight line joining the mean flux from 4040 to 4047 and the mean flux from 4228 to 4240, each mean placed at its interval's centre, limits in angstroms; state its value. 1.03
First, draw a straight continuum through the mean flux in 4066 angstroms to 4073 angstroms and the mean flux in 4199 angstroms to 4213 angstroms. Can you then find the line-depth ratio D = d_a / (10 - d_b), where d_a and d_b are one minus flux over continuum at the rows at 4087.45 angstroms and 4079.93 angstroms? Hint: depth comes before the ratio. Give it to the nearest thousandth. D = -0.010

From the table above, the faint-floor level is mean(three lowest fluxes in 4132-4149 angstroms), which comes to 15.4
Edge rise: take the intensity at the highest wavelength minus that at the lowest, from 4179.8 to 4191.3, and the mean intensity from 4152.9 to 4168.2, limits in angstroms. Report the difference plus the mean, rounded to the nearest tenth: 14.5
